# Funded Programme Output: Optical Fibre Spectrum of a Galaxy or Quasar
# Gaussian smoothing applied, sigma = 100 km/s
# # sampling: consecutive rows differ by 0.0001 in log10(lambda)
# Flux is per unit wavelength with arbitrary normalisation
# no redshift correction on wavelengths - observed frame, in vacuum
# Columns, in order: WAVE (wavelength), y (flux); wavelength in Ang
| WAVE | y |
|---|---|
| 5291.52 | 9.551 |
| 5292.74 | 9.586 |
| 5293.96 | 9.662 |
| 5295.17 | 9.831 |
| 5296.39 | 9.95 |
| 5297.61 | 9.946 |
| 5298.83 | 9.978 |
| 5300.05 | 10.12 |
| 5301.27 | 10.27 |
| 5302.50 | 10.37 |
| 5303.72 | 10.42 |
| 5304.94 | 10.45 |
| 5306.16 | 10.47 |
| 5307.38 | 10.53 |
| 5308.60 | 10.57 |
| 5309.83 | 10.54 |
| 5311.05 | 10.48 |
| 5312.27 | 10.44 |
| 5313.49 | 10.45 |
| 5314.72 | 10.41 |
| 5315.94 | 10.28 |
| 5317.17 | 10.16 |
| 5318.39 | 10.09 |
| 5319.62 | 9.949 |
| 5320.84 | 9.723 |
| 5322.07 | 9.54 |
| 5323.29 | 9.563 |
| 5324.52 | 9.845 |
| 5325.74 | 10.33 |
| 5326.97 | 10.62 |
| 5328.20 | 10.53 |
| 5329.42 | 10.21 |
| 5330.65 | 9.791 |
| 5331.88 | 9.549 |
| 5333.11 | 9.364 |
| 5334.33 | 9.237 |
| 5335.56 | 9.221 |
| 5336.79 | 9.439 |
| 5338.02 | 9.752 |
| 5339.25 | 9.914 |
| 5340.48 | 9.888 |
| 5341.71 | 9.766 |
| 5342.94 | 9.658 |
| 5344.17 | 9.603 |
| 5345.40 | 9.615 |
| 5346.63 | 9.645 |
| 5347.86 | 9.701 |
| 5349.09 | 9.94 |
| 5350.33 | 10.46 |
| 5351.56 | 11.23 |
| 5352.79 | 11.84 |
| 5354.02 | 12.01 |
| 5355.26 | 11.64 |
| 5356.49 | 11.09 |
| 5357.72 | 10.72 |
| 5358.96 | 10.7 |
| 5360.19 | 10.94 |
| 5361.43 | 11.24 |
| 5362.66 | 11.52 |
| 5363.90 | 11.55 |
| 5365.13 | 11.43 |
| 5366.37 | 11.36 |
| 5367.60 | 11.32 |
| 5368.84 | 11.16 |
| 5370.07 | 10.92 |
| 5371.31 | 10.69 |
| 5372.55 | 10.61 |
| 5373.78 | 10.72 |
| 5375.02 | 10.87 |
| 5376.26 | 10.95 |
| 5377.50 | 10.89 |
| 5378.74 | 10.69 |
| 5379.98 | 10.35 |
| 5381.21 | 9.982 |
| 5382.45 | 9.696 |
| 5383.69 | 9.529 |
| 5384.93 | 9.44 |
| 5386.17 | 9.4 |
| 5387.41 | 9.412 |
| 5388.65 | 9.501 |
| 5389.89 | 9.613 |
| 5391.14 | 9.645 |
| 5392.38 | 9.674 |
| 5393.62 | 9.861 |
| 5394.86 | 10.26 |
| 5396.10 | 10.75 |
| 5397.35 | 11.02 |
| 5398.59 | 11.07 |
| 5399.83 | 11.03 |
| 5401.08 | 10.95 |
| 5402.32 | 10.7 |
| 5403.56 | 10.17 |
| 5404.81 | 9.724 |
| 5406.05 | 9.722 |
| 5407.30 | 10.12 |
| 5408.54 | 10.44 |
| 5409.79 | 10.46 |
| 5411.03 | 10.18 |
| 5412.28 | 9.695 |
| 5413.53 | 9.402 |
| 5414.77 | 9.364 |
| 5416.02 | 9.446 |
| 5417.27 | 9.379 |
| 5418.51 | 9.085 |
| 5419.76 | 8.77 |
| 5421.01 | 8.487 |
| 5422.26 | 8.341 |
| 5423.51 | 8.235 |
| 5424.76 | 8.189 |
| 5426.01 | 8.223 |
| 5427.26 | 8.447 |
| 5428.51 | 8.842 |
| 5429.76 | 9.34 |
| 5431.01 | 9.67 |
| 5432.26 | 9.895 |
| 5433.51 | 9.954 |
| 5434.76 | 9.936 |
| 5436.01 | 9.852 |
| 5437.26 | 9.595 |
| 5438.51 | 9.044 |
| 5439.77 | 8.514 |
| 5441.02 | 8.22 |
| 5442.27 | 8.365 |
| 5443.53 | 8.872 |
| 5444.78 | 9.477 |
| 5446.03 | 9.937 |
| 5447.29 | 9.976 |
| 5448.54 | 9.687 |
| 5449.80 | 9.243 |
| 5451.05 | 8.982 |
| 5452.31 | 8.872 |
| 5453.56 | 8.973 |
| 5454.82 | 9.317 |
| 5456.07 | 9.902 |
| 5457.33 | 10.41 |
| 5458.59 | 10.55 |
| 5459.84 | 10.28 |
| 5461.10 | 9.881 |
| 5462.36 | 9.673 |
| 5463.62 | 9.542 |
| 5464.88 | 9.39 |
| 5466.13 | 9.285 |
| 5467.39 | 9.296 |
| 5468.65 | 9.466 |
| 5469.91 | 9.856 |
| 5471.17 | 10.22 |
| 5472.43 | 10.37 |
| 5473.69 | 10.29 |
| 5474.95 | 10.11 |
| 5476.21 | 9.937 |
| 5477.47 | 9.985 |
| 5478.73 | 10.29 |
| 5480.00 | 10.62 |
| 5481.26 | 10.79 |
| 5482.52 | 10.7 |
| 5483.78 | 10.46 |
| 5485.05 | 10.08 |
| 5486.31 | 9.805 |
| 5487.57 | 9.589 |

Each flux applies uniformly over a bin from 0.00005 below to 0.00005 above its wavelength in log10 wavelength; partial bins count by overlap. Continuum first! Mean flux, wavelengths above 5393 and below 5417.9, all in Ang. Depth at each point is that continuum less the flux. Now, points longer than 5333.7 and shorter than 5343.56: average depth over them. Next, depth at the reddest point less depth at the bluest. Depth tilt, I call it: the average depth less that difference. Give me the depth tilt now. 1.0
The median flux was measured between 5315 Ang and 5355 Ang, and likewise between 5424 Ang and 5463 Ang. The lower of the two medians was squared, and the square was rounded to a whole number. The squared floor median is 90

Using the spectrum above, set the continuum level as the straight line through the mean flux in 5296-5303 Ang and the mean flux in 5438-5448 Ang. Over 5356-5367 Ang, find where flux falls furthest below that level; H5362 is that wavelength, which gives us 5358.96 Ang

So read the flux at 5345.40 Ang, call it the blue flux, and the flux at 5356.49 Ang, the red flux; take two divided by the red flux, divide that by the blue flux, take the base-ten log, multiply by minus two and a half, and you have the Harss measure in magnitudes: 4.32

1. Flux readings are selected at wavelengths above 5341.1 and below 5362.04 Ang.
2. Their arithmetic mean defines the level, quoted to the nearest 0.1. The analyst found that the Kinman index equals 10.6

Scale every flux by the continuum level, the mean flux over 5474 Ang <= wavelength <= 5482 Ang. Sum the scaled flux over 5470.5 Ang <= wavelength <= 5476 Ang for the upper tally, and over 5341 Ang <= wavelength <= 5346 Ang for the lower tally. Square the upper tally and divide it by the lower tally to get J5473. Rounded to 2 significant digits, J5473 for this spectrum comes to 4.2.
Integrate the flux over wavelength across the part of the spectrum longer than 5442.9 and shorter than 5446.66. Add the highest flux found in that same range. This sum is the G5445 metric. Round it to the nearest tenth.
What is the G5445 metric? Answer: 45.4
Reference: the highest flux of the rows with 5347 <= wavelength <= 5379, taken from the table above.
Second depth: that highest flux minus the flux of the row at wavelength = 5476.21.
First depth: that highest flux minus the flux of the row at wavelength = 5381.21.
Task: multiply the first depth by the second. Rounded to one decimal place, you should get 4.2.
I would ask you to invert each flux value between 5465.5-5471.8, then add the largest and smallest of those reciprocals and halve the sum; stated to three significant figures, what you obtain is 0.103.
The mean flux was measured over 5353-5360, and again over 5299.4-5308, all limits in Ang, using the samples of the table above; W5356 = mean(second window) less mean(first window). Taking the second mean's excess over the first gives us -0.9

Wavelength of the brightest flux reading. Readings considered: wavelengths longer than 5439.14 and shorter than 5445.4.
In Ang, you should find 5444.78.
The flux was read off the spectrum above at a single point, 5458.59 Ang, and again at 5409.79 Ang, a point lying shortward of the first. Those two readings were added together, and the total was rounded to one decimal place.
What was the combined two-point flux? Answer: 21.0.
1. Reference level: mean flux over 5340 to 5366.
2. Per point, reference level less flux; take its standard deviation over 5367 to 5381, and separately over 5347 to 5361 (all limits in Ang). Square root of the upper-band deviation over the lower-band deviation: 0.60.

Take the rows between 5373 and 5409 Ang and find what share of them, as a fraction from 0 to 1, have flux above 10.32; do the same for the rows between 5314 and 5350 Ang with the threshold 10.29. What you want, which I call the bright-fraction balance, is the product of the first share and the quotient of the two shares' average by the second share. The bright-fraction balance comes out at 0.95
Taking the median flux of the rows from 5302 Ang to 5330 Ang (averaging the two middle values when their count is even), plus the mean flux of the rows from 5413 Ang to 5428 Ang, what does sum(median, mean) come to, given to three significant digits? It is 19.2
